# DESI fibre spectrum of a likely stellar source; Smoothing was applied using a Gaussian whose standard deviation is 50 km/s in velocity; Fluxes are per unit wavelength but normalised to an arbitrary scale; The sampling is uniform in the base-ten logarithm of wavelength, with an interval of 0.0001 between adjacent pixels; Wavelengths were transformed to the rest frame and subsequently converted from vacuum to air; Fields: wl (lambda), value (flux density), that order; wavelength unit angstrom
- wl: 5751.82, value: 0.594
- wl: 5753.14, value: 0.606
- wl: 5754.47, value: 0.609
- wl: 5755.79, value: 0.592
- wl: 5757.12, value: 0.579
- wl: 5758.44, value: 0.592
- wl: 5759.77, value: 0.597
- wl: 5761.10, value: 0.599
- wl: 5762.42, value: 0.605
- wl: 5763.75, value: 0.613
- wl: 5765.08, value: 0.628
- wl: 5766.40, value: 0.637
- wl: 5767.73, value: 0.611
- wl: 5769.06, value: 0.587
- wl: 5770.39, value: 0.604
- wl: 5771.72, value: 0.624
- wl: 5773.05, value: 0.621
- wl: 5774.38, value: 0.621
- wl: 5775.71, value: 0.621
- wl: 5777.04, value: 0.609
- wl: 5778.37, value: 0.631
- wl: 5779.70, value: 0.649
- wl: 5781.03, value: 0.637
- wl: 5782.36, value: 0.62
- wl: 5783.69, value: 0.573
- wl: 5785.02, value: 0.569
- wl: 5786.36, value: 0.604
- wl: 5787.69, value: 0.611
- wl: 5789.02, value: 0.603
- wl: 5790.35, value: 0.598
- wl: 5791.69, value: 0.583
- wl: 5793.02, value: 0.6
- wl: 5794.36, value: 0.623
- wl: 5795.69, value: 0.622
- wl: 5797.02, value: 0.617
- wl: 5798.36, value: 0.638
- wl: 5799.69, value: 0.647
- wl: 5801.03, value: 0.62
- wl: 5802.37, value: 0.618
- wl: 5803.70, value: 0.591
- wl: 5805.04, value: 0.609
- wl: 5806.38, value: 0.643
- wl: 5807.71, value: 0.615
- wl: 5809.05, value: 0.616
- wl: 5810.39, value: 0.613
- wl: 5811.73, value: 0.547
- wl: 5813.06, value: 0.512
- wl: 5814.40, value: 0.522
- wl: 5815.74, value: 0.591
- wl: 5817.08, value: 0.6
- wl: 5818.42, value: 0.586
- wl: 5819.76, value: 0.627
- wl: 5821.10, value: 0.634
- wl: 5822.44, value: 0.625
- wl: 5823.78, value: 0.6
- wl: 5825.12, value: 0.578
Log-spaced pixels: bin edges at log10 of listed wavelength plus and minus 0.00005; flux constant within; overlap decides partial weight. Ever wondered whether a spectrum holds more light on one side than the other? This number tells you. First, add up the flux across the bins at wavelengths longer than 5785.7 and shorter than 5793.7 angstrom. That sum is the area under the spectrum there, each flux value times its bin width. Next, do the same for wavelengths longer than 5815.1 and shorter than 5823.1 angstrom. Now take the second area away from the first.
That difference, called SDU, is -0.1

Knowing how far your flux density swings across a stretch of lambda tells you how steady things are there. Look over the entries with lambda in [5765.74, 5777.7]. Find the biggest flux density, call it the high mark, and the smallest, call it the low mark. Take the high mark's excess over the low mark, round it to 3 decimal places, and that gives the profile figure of 0.050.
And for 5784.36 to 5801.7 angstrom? 0.078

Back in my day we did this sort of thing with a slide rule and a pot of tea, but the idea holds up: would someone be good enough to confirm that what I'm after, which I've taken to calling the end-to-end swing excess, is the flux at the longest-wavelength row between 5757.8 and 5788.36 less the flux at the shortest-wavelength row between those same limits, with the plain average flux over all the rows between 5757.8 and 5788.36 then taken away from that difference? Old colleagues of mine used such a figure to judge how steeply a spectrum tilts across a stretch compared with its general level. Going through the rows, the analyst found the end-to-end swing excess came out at -0.59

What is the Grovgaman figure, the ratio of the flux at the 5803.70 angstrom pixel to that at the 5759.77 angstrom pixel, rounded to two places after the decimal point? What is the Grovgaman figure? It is 0.99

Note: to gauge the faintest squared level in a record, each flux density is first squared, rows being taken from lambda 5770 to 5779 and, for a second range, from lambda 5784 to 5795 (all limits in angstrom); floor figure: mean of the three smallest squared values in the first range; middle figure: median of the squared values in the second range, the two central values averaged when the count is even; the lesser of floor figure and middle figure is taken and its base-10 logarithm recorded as -0.442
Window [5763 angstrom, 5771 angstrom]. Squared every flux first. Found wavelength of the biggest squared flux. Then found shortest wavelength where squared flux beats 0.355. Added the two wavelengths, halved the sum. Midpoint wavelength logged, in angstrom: 5765.1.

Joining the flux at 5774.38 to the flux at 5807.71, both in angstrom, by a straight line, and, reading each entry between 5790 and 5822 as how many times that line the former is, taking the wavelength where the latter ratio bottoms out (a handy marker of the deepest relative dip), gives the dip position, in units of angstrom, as 5813.06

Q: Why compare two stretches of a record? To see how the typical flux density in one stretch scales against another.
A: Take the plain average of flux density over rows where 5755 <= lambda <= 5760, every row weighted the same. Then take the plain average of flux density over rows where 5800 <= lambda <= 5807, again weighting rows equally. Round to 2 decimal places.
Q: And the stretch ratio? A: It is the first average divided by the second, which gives 0.96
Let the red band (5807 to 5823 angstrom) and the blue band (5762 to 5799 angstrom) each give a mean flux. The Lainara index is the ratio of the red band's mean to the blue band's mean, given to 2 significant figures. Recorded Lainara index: 0.96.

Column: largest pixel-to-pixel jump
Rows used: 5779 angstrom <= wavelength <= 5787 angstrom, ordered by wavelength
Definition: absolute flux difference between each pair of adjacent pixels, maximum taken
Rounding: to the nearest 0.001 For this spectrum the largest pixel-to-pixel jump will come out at 0.047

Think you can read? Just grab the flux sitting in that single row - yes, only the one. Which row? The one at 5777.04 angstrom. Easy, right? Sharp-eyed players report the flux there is 0.609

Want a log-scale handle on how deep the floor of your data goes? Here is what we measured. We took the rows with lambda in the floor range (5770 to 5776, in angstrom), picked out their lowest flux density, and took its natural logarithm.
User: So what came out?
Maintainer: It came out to -0.50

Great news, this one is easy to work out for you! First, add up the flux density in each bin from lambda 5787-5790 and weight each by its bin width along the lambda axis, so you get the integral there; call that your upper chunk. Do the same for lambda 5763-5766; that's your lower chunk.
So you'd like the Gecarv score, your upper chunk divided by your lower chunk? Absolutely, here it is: 0.98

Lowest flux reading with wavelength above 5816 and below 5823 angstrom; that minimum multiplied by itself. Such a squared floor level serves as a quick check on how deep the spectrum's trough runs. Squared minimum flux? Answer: 0.343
